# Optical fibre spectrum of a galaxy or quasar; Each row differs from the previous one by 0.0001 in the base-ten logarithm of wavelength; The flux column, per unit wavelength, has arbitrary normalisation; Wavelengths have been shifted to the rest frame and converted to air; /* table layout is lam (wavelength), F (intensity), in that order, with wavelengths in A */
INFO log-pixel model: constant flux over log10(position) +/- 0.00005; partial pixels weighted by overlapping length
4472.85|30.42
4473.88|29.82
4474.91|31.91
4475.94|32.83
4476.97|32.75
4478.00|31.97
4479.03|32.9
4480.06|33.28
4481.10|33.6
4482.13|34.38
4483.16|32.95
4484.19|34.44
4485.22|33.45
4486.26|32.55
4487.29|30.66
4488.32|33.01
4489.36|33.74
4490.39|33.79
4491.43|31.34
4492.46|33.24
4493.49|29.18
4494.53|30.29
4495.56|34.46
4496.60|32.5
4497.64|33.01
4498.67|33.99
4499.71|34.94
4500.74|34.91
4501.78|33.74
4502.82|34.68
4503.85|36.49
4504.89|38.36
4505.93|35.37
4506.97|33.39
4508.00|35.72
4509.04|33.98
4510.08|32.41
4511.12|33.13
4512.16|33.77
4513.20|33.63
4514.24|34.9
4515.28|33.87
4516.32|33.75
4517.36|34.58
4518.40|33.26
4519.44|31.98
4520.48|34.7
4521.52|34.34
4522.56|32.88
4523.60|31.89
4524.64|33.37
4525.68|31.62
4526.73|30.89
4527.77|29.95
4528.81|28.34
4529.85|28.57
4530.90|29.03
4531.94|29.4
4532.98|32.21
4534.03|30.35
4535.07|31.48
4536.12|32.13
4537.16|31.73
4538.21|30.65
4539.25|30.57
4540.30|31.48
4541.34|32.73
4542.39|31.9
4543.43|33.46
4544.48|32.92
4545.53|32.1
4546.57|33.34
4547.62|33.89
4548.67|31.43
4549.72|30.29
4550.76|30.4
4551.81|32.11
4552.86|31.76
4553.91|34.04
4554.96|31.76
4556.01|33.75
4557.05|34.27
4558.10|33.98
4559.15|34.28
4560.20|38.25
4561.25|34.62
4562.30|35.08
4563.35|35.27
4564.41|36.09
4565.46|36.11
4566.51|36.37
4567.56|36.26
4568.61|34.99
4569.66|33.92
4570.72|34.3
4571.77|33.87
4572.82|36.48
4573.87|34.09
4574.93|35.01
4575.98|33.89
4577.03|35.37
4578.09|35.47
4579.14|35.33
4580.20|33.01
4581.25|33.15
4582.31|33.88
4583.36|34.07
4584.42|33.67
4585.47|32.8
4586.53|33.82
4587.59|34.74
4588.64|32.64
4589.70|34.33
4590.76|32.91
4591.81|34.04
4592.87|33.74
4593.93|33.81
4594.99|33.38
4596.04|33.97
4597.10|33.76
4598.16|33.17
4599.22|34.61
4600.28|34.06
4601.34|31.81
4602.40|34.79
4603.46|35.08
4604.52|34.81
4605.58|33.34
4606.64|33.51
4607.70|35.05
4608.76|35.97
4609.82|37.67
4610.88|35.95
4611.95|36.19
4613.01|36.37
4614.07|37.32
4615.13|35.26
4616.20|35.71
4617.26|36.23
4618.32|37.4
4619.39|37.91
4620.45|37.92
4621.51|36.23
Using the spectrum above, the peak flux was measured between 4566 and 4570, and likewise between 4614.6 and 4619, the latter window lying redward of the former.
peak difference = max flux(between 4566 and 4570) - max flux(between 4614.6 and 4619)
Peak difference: -1.0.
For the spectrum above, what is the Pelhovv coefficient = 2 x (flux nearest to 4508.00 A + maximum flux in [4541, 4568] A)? 148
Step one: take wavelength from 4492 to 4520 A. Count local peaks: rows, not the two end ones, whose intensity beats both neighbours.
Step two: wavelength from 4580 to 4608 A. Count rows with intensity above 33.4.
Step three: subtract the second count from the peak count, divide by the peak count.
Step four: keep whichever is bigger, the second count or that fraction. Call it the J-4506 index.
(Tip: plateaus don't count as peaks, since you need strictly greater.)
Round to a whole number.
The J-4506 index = 18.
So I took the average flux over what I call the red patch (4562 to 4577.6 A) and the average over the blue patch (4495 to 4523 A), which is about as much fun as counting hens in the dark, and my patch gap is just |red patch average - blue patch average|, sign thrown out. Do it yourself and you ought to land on 1.0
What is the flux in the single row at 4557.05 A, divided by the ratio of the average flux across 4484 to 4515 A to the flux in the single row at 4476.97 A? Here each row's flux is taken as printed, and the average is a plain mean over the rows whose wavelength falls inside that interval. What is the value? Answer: 33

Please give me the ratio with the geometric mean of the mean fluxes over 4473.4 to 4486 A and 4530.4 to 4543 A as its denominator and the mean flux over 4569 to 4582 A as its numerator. 1.08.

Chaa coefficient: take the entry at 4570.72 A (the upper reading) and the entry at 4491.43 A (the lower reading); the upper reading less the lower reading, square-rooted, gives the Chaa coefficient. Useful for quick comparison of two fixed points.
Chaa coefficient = 1.72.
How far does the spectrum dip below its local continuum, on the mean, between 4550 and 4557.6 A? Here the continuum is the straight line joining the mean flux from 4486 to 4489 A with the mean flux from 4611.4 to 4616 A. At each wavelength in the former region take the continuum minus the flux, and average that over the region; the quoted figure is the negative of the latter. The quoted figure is -1.7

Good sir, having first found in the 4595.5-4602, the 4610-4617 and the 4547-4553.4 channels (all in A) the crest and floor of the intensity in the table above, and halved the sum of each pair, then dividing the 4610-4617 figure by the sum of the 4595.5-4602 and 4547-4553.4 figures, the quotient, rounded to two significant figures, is 0.56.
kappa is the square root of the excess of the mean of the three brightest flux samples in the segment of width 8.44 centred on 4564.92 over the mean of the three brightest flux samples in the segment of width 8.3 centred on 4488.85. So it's 1.61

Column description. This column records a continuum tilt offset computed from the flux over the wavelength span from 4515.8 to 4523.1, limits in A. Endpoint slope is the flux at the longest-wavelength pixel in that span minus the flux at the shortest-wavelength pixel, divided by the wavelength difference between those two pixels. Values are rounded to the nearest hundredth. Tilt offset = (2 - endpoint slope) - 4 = -1.86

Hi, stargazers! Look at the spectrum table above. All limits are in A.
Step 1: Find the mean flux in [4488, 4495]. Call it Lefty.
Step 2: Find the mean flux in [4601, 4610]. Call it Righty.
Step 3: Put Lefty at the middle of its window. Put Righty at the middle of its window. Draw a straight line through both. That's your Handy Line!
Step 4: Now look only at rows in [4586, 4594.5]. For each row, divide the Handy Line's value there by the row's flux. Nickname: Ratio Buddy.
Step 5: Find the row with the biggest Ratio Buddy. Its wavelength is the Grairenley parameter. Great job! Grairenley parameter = 4588.64 A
